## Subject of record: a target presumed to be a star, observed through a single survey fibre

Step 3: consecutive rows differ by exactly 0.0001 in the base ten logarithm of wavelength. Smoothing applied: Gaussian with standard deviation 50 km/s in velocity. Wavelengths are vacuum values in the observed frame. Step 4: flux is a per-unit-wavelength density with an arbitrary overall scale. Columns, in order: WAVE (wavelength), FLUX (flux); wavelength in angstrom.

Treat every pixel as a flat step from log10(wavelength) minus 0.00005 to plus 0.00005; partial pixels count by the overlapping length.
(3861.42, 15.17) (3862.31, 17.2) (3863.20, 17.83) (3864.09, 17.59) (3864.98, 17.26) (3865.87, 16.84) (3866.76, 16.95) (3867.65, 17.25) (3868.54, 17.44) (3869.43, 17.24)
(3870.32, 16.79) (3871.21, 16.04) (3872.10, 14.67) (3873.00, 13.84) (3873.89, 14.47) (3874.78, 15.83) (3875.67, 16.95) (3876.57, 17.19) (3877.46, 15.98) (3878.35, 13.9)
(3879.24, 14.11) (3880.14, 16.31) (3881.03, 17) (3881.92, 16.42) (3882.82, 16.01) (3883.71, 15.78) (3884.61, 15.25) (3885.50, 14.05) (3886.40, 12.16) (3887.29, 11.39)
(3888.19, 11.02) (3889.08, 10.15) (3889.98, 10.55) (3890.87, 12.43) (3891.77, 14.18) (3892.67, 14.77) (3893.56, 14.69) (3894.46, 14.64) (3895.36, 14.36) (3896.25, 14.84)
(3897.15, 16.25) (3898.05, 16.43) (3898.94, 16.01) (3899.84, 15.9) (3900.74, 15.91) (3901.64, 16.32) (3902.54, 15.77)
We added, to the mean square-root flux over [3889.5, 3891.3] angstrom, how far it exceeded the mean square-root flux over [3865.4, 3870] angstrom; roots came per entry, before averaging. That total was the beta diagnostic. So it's 2.63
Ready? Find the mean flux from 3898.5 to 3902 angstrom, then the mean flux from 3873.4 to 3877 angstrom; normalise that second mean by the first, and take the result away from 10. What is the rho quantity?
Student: 9.00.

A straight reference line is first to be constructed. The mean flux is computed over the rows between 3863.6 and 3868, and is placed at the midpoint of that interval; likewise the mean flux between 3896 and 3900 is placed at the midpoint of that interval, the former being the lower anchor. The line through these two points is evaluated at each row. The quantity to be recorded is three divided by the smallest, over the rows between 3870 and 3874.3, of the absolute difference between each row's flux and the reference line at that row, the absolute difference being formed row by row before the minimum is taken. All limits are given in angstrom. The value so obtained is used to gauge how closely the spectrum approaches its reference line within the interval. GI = 14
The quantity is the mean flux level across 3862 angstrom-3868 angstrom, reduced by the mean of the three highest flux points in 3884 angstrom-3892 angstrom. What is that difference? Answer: 2.8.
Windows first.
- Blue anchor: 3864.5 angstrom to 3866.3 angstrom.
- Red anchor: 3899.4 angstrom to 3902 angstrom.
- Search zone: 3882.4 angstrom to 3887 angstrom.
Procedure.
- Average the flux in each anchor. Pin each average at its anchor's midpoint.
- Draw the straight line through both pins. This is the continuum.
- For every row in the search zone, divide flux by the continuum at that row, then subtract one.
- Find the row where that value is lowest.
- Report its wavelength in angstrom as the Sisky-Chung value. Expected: 3886.40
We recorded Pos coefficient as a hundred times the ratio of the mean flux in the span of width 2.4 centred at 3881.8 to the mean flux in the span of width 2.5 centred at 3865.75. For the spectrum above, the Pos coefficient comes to 97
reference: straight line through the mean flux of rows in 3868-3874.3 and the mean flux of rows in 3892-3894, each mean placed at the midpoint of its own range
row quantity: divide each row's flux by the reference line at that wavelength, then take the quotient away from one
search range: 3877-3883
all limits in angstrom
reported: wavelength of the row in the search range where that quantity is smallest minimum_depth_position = 3881.03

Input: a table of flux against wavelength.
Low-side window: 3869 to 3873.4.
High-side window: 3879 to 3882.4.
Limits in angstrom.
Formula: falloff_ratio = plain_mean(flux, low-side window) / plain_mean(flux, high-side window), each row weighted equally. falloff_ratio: 0.98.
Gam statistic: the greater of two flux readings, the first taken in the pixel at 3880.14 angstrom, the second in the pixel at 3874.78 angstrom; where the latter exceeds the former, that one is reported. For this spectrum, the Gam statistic 16.3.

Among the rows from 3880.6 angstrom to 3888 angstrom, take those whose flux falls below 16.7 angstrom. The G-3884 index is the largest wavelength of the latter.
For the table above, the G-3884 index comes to 3887.29 angstrom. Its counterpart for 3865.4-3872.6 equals 3872.10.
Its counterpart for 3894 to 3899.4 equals 3898.94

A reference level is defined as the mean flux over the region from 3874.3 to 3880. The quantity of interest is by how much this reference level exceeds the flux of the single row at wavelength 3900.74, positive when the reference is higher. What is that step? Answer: -0.2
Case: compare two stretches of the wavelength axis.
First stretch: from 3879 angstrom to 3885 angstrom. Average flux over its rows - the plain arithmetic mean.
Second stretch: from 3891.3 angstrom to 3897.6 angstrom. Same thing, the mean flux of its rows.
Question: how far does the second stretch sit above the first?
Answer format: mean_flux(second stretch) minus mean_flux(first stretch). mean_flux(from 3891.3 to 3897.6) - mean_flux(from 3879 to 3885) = -1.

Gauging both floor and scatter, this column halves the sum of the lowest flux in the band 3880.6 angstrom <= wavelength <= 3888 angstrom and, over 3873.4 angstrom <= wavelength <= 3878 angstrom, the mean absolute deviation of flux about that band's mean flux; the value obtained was 6.1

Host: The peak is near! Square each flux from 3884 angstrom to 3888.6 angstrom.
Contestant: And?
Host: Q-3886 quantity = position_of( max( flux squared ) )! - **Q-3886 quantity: 3884.61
